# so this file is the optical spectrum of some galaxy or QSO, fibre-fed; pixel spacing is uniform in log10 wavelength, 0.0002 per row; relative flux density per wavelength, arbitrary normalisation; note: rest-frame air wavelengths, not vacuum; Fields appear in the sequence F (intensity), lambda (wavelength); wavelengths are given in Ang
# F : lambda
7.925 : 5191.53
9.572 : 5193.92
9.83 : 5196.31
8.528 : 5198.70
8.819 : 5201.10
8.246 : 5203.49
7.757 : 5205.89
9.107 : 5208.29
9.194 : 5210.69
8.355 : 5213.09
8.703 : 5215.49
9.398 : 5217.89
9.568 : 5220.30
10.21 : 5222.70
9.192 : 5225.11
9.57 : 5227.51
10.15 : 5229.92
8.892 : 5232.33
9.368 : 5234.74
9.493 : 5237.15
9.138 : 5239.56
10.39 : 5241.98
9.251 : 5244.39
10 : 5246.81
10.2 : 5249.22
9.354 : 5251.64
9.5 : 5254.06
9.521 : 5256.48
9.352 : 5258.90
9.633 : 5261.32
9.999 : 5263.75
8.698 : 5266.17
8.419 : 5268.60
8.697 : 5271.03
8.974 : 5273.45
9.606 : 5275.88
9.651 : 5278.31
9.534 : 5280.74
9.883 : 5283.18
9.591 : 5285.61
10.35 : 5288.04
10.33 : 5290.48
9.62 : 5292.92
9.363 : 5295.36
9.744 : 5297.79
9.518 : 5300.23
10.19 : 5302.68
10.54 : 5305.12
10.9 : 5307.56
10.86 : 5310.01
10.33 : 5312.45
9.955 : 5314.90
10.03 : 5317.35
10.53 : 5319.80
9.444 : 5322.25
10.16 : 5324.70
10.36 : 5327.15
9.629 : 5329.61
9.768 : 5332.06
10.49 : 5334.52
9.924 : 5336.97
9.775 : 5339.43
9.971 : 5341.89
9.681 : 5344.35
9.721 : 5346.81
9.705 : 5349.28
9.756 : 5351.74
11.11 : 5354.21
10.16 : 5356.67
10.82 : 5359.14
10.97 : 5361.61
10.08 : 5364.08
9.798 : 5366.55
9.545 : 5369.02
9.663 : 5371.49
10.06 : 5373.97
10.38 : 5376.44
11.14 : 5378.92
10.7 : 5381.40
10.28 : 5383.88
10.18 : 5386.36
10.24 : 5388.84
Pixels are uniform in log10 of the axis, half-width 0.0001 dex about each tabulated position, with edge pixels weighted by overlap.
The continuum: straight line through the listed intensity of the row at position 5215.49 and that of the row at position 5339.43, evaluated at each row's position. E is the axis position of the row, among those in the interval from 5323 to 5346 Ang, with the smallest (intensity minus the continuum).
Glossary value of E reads 5344.35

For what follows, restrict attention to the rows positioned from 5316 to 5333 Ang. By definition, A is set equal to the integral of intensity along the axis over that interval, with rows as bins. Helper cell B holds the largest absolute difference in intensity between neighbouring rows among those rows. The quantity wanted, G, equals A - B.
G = 169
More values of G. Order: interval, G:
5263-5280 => 154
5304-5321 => 177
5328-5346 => 177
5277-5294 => 167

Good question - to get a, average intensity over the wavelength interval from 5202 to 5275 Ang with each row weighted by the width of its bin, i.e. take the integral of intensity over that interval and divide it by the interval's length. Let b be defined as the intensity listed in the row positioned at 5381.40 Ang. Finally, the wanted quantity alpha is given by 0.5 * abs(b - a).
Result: 0.7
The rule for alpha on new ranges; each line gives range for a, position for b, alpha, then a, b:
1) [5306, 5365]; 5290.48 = 0.1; 10.17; 10.33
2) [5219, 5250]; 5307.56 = 0.6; 9.64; 10.9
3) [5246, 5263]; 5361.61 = 0.7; 9.65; 10.97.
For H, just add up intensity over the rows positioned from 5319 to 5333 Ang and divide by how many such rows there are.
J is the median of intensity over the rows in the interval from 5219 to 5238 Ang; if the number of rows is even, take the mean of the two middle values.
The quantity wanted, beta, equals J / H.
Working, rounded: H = 10.0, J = 9.5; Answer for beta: 0.95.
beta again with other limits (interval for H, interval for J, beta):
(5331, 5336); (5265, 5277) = 0.86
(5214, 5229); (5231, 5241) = 0.98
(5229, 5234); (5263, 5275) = 0.91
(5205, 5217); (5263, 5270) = 1.01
